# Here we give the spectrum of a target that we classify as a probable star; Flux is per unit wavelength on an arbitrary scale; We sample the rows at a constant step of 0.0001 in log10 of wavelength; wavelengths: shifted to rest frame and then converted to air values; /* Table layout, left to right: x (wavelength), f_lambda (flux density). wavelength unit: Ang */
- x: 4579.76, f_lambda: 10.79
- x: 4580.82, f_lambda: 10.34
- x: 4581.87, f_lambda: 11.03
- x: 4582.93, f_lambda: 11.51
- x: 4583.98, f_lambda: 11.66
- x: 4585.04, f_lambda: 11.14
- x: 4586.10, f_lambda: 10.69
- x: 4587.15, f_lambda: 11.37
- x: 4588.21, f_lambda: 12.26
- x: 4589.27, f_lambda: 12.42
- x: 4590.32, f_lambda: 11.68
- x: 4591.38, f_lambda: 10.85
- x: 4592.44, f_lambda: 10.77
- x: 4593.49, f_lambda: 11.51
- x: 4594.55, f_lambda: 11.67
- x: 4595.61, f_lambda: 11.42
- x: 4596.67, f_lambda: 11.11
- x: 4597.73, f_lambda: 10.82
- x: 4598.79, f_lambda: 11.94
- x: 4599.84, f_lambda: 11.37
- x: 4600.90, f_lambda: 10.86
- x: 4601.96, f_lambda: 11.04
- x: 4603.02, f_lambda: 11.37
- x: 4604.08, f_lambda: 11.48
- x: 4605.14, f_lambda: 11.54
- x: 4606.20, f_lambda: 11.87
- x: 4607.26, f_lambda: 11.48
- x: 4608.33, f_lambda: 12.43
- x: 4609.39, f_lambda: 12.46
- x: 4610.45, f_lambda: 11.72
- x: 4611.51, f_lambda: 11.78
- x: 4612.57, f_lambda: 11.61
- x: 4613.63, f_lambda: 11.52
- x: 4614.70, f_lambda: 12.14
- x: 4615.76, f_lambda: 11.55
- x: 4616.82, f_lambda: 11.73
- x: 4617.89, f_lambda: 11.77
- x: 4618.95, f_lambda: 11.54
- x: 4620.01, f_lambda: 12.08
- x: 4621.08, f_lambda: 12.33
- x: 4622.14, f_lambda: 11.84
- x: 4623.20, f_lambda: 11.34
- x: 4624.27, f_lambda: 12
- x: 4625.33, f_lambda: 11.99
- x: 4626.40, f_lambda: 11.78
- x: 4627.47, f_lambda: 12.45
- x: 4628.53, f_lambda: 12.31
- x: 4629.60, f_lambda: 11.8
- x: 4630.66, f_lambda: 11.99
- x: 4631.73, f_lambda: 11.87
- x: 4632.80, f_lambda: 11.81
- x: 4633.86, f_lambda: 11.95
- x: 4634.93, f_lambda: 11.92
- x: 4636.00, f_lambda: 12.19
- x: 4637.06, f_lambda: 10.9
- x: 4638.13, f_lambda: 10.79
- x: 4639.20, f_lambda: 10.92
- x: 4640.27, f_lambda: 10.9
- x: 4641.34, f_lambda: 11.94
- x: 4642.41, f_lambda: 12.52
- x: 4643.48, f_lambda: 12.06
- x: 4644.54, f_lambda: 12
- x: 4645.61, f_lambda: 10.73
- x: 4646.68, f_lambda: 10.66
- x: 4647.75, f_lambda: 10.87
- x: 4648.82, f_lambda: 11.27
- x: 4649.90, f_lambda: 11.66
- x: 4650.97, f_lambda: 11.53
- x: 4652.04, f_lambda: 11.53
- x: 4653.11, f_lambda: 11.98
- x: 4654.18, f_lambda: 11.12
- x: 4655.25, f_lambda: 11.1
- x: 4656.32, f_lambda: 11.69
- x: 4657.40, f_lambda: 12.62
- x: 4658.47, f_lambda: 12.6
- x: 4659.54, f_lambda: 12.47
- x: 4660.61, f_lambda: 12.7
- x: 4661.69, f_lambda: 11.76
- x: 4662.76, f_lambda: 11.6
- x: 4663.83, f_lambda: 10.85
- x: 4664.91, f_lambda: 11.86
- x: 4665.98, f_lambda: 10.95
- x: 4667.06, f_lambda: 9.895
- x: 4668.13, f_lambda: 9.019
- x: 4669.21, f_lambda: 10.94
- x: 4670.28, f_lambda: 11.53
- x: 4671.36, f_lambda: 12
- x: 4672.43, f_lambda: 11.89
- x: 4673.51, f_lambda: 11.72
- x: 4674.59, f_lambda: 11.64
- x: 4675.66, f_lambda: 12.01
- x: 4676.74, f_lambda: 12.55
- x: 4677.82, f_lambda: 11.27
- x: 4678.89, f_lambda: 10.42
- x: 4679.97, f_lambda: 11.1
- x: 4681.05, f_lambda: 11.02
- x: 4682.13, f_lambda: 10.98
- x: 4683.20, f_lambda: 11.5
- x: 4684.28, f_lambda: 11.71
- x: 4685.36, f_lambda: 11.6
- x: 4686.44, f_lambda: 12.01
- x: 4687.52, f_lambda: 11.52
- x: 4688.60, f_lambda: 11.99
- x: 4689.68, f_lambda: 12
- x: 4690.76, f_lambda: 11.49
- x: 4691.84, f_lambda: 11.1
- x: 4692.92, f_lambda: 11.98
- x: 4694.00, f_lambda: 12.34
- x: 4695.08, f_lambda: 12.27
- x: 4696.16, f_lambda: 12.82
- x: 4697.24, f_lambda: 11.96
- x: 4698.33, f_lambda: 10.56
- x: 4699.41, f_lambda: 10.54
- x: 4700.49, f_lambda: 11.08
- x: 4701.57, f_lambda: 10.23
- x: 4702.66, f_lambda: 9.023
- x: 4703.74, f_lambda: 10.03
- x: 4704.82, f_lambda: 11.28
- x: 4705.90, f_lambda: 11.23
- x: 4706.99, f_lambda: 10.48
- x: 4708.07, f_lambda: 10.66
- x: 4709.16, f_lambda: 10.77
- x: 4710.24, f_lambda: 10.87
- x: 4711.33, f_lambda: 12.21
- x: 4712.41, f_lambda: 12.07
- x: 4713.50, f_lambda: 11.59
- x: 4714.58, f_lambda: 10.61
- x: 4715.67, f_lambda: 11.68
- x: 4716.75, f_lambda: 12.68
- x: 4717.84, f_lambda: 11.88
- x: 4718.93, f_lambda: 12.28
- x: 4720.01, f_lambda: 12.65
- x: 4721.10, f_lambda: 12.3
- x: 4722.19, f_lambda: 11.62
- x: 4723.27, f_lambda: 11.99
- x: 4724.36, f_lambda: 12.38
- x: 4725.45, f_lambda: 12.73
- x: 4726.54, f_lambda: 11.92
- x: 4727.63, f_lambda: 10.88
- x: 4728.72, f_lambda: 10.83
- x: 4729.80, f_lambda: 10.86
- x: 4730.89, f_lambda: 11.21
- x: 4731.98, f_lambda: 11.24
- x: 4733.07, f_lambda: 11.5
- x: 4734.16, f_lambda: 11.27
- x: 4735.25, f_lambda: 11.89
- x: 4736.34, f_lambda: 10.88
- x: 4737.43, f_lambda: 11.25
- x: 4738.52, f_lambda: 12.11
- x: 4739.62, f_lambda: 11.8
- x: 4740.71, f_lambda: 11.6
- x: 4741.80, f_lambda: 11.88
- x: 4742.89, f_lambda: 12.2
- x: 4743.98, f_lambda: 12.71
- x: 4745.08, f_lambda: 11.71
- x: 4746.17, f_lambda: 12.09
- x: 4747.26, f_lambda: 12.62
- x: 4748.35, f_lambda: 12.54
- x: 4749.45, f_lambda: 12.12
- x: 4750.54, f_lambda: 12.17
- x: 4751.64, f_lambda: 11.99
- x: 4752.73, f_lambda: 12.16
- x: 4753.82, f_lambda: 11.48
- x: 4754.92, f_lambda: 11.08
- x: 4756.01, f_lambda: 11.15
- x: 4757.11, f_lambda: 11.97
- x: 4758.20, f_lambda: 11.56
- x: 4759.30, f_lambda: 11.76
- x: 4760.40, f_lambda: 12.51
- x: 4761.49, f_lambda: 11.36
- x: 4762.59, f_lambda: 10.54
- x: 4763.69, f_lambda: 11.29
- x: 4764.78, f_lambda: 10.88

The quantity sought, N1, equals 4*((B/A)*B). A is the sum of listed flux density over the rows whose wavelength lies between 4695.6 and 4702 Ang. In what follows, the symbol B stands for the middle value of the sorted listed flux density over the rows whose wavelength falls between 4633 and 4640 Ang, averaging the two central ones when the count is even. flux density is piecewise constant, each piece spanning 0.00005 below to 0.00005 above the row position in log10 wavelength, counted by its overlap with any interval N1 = 7.76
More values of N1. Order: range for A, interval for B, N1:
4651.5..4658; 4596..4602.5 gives 7.00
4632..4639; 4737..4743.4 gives 8.06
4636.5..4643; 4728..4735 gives 7.42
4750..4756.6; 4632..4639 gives 8.04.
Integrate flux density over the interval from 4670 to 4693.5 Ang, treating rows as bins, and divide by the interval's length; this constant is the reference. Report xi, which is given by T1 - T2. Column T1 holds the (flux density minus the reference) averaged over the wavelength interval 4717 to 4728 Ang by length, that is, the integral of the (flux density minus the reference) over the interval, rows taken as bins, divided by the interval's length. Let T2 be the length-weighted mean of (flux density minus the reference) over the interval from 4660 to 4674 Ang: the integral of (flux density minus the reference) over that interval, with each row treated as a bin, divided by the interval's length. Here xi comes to 0.8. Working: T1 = 0.50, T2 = -0.30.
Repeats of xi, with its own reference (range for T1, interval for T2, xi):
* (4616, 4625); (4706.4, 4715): 0.7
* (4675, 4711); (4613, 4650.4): -0.4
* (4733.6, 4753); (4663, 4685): 0.7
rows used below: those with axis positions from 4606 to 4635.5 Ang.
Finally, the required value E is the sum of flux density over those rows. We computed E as 333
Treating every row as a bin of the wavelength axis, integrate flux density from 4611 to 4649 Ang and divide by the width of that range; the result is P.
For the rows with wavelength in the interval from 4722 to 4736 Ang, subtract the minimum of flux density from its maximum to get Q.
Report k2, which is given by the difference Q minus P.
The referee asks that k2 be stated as -9.8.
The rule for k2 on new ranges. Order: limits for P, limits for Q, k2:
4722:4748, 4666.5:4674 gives -8.7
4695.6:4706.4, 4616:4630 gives -9.8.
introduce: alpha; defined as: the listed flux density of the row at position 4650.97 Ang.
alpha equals 11.53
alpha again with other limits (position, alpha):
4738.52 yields 12.11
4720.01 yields 12.65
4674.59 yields 11.64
